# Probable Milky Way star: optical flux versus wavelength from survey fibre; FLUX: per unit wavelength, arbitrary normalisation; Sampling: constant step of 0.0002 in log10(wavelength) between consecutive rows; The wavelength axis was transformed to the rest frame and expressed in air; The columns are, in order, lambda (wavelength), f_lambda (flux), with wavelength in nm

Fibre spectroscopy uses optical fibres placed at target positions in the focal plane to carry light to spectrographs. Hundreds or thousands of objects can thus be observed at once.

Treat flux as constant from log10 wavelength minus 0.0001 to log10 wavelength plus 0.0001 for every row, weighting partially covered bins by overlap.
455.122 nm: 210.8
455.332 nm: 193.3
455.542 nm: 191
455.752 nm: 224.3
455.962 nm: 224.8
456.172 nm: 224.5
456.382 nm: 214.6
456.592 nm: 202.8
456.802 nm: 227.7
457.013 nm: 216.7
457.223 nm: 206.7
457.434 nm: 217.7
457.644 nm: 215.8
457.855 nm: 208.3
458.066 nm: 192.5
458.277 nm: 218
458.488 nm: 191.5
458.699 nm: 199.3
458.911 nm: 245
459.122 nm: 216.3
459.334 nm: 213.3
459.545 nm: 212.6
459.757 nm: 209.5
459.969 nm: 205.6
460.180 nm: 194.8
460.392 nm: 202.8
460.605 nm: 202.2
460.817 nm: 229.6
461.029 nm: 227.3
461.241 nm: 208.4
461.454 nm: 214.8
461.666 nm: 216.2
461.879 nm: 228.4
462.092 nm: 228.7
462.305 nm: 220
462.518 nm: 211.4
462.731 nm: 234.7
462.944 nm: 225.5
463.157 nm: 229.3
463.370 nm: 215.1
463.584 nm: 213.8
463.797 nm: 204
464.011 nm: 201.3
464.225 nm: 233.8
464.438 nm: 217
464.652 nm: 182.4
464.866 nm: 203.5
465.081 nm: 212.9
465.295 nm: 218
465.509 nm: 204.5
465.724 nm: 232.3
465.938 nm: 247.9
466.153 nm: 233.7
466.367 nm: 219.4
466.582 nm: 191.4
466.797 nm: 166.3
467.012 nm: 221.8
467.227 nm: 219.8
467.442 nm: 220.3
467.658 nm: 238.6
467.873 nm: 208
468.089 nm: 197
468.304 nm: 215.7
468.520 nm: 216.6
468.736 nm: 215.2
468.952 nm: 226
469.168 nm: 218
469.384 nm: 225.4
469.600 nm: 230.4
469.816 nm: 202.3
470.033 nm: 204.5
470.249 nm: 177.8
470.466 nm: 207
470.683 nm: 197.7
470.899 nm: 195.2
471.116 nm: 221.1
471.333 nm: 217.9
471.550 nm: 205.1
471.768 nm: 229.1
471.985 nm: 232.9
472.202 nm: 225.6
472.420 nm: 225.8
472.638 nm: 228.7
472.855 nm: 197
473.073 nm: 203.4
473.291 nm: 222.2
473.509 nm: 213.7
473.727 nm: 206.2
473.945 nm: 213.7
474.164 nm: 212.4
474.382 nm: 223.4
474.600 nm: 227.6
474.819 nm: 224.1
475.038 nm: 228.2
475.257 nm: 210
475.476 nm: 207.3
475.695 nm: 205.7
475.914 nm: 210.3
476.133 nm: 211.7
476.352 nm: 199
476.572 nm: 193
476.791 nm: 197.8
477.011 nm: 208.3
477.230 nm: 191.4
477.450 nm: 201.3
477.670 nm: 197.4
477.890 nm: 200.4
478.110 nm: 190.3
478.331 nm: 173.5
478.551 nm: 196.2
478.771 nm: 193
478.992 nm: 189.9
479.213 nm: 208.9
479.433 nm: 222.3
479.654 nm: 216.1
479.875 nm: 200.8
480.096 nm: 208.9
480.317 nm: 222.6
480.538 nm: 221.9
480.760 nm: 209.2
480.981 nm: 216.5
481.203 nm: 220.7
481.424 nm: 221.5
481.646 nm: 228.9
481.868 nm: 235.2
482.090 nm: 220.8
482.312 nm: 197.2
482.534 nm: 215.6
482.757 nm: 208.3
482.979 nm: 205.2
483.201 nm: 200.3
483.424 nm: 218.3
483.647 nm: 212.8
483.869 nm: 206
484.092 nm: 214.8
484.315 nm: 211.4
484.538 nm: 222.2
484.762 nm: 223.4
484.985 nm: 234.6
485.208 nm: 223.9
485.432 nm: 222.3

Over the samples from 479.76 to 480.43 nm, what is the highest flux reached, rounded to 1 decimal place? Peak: 222.6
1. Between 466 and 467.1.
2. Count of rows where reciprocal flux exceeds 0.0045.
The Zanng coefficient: 4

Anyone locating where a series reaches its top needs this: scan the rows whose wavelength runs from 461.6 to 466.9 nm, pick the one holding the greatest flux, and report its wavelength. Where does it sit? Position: 465.938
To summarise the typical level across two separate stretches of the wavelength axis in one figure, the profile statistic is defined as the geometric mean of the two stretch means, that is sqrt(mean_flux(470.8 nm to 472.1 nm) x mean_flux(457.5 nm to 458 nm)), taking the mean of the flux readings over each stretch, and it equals 214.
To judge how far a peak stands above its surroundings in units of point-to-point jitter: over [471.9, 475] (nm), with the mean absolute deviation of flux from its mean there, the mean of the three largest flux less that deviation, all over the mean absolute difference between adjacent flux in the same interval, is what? 26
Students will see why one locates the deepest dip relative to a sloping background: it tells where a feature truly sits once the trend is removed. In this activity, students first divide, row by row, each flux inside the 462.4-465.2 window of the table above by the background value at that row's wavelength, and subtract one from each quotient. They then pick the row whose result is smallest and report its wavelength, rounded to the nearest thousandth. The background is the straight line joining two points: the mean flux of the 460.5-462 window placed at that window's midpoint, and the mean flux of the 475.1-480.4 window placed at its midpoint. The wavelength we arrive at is 464.652 nm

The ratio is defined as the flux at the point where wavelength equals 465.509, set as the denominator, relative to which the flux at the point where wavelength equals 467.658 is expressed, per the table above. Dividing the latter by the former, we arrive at 1.17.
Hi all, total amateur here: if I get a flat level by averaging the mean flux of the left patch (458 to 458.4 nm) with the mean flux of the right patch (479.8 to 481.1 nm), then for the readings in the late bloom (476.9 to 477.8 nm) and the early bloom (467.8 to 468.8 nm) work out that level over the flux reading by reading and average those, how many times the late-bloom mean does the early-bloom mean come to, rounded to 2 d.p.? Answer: 0.95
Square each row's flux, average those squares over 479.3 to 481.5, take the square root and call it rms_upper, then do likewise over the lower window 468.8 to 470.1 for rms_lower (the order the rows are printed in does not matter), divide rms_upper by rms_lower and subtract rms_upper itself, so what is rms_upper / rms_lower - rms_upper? -215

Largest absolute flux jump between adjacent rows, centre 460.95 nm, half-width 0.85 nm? 27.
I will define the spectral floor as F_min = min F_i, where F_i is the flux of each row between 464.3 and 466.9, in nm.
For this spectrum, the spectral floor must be 166.3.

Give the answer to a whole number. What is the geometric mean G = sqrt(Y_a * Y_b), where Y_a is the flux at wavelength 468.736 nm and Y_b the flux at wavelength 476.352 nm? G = 207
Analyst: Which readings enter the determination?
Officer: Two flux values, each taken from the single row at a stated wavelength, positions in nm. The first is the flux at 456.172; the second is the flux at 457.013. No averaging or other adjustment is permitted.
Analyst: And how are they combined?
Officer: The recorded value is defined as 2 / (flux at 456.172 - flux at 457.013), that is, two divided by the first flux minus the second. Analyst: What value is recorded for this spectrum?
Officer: 0.26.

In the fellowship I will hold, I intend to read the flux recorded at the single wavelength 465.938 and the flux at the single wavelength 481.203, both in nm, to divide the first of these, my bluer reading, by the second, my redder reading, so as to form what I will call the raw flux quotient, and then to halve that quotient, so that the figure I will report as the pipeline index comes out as 0.562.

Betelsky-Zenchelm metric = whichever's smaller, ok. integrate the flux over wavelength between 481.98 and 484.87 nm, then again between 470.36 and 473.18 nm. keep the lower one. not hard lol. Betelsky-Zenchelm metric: 605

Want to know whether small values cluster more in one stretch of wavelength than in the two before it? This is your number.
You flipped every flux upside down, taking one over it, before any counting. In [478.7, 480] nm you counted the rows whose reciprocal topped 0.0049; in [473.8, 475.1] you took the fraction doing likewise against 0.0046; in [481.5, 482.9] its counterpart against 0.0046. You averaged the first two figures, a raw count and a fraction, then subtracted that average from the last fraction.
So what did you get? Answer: -1.2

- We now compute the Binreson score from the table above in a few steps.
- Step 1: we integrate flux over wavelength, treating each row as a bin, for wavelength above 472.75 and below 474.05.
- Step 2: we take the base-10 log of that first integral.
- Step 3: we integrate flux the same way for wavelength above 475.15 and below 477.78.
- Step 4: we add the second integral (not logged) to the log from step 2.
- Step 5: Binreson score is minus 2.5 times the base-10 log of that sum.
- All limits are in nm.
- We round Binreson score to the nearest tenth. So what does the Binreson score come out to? -6.8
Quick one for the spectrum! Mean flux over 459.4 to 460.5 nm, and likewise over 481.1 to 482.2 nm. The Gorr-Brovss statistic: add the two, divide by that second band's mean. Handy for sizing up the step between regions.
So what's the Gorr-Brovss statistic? 1.91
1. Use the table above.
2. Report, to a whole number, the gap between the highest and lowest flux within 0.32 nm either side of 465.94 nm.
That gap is 16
